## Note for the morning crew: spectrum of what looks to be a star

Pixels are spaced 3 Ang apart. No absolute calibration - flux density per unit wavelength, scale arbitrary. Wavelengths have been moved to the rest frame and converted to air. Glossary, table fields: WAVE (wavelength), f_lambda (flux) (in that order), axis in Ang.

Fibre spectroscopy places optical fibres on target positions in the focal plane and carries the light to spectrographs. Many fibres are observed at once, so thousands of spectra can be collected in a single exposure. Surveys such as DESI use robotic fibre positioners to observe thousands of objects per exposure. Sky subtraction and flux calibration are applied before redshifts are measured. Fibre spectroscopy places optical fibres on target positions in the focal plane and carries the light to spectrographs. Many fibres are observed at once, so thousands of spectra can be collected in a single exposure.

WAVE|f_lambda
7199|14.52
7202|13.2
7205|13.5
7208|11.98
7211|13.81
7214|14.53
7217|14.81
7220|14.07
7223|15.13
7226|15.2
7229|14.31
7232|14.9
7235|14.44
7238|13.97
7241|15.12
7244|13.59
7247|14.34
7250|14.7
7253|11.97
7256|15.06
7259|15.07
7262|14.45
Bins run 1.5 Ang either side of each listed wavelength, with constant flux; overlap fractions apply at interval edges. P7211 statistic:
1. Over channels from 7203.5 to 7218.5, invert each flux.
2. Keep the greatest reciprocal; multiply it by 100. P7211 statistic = 8.3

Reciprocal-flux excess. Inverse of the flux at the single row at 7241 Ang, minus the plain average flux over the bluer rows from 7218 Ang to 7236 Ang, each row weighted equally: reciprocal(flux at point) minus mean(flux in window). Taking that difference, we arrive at -14.6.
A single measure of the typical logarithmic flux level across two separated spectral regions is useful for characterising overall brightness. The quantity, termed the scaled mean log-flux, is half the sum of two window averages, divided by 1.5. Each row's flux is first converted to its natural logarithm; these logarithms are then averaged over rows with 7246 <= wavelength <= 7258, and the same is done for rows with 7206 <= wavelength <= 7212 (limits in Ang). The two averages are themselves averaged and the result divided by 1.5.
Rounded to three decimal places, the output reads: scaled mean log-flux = 1.730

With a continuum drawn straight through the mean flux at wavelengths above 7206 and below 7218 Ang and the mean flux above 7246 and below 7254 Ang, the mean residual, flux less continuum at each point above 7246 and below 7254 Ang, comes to 0.00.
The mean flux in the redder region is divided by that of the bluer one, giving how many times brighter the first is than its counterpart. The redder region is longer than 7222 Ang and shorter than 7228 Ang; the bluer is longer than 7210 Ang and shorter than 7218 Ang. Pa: 1.05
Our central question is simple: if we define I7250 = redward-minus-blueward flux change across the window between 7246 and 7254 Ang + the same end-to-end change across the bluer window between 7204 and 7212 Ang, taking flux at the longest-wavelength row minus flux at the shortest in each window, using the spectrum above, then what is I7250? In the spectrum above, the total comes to -2.1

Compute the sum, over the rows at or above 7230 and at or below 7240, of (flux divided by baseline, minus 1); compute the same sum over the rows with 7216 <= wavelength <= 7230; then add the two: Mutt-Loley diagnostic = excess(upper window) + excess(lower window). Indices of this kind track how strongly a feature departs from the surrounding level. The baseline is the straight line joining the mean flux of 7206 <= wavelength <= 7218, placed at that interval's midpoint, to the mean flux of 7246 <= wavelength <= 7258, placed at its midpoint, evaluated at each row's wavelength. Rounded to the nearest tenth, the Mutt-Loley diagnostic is 0.4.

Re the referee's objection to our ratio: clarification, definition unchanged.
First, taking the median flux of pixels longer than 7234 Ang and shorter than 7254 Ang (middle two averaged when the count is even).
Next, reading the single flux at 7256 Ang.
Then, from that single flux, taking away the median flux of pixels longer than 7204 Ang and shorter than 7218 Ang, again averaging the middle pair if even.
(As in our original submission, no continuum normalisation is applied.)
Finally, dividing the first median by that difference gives 11.5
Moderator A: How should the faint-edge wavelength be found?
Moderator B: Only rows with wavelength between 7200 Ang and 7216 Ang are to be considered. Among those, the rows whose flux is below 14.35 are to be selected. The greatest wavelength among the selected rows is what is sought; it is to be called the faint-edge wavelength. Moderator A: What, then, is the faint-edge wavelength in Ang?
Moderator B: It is 7211 Ang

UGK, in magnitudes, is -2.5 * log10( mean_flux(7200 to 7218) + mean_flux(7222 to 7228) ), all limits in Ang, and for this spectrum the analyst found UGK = -3.65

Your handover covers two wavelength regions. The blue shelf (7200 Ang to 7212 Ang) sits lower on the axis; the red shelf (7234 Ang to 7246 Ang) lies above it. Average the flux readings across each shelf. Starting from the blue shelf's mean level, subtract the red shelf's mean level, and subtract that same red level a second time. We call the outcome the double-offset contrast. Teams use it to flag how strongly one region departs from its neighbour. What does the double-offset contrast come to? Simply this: -15.4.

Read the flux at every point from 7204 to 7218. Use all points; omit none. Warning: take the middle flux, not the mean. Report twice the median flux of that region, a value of 27.6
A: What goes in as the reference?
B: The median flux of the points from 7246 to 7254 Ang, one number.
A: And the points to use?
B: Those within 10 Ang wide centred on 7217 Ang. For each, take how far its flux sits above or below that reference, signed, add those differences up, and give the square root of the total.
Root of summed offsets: 0.62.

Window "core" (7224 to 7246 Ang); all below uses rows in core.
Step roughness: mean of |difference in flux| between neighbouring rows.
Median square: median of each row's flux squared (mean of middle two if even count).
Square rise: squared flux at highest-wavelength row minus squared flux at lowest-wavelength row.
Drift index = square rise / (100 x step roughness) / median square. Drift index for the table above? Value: -0.0026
